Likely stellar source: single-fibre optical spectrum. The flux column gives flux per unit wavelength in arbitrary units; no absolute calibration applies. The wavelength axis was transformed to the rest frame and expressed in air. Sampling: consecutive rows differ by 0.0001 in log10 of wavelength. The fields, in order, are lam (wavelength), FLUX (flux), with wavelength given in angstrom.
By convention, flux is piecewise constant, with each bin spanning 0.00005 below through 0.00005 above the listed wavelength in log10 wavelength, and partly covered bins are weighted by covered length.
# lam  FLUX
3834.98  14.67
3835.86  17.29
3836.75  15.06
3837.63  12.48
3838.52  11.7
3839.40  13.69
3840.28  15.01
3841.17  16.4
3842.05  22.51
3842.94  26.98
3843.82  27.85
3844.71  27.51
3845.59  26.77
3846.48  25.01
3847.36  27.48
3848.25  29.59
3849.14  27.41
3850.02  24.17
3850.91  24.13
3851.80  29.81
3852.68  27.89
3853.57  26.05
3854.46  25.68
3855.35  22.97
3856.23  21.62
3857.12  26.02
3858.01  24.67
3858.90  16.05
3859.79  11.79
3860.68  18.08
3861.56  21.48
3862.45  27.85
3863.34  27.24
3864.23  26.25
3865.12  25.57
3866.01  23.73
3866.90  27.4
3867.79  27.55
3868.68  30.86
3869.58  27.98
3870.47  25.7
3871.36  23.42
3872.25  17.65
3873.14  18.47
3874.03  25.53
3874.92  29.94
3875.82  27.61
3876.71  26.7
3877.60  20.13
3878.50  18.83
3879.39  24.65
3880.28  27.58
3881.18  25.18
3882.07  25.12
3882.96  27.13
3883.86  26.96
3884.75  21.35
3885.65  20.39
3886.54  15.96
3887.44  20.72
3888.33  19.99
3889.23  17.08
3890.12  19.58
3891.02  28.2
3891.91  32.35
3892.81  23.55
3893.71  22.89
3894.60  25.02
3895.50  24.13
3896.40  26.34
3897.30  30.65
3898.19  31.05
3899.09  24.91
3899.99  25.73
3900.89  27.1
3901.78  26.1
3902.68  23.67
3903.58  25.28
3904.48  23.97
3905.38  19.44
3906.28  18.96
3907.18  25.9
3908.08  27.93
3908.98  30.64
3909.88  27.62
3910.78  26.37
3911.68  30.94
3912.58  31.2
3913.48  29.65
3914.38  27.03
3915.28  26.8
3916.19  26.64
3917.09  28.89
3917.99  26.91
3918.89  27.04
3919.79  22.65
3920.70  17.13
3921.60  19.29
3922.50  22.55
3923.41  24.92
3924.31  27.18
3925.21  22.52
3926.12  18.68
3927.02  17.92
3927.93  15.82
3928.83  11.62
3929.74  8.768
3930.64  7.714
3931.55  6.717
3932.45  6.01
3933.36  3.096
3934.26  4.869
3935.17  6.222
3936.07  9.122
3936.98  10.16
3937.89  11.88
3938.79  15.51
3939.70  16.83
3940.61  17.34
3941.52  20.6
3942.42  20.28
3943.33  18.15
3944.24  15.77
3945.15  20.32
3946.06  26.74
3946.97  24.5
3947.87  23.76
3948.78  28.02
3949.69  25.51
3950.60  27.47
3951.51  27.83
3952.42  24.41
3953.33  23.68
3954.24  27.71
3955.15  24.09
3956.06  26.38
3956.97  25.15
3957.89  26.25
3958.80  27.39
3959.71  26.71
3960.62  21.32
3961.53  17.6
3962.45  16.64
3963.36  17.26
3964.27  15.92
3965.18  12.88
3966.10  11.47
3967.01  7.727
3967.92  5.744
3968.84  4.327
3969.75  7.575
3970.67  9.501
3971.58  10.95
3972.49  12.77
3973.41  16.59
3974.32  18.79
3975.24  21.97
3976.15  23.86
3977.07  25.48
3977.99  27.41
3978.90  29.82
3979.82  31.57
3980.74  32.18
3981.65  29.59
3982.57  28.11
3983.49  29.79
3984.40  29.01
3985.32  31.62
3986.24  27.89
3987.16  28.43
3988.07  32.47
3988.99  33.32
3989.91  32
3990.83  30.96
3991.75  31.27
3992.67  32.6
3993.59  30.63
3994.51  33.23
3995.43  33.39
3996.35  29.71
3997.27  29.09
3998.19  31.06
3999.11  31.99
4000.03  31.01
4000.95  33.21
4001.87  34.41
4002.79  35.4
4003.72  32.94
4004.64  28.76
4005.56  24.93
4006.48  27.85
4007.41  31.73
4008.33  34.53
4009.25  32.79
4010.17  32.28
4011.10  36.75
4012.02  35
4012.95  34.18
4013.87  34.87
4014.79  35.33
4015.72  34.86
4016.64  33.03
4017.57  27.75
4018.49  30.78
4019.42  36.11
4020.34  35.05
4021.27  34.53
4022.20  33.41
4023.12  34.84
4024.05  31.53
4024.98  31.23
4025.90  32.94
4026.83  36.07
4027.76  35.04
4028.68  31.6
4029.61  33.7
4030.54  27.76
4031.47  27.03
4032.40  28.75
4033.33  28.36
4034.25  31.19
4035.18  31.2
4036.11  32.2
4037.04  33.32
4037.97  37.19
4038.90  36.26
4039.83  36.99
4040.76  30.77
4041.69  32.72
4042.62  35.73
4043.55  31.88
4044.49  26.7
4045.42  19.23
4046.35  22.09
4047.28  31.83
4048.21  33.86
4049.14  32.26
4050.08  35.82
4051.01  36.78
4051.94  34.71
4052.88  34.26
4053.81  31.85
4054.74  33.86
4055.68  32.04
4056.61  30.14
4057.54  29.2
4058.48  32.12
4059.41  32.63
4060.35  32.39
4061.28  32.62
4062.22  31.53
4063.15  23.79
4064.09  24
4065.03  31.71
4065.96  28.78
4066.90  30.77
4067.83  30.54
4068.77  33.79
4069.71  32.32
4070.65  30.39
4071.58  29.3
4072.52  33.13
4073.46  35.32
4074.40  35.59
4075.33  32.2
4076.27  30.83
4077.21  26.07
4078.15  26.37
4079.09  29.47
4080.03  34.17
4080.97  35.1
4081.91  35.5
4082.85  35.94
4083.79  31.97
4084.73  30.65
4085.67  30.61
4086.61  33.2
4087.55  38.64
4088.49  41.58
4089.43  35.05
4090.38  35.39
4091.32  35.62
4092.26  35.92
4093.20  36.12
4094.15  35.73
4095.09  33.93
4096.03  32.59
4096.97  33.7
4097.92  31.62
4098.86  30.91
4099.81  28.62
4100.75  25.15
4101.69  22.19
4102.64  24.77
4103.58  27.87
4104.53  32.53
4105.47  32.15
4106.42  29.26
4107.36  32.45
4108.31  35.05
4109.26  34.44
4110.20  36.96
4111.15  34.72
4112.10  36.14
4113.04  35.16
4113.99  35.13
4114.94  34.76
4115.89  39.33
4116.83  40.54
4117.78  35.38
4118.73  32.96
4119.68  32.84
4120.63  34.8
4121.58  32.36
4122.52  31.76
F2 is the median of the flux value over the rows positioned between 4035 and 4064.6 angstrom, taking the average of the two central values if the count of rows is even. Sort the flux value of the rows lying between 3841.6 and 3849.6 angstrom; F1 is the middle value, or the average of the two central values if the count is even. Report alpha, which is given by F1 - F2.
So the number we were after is -5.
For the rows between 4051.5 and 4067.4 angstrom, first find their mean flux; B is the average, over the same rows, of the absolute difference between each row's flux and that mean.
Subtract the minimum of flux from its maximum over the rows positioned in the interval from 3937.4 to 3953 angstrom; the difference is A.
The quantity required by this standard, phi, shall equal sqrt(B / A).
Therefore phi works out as 0.37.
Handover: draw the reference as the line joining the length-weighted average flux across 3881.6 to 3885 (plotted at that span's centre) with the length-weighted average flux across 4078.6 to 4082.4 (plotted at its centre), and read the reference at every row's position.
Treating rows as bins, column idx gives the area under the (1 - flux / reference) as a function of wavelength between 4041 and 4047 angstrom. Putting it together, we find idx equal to 0.70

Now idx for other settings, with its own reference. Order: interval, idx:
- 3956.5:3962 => 0.86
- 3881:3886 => 0.20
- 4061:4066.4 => 0.69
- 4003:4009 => 0.00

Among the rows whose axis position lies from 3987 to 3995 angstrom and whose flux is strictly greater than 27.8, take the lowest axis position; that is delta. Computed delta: 3987.16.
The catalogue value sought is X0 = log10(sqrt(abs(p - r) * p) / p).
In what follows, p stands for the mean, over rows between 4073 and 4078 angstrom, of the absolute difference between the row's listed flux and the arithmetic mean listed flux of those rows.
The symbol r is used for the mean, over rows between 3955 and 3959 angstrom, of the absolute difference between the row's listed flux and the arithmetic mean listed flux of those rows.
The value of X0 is -0.1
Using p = 2.8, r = 1.0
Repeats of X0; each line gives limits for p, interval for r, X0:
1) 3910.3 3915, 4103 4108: -0.8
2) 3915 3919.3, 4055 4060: 0.0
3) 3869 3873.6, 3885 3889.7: -0.2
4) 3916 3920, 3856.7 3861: 0.2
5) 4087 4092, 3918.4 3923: -0.3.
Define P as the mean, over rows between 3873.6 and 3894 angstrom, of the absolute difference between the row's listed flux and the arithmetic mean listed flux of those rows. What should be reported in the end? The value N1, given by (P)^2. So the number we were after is 13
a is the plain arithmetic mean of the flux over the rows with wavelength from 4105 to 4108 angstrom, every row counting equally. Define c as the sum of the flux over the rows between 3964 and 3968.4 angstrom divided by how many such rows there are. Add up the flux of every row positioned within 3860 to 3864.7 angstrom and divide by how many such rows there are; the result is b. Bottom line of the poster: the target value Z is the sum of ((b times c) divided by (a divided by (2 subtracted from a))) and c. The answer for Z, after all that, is 254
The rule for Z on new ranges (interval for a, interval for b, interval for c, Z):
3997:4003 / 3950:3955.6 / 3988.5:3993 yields 809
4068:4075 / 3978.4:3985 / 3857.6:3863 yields 583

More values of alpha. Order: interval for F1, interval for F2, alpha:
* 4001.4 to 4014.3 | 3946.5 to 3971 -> 10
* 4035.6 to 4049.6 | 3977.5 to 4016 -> 0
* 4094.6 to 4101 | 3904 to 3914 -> 4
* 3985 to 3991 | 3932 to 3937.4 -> 26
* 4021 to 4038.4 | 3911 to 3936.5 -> 11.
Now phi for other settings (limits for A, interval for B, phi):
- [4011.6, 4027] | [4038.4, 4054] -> 0.64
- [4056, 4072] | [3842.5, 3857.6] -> 0.42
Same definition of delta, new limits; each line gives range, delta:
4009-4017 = 4009.25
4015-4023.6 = 4015.72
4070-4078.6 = 4070.65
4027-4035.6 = 4027.76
